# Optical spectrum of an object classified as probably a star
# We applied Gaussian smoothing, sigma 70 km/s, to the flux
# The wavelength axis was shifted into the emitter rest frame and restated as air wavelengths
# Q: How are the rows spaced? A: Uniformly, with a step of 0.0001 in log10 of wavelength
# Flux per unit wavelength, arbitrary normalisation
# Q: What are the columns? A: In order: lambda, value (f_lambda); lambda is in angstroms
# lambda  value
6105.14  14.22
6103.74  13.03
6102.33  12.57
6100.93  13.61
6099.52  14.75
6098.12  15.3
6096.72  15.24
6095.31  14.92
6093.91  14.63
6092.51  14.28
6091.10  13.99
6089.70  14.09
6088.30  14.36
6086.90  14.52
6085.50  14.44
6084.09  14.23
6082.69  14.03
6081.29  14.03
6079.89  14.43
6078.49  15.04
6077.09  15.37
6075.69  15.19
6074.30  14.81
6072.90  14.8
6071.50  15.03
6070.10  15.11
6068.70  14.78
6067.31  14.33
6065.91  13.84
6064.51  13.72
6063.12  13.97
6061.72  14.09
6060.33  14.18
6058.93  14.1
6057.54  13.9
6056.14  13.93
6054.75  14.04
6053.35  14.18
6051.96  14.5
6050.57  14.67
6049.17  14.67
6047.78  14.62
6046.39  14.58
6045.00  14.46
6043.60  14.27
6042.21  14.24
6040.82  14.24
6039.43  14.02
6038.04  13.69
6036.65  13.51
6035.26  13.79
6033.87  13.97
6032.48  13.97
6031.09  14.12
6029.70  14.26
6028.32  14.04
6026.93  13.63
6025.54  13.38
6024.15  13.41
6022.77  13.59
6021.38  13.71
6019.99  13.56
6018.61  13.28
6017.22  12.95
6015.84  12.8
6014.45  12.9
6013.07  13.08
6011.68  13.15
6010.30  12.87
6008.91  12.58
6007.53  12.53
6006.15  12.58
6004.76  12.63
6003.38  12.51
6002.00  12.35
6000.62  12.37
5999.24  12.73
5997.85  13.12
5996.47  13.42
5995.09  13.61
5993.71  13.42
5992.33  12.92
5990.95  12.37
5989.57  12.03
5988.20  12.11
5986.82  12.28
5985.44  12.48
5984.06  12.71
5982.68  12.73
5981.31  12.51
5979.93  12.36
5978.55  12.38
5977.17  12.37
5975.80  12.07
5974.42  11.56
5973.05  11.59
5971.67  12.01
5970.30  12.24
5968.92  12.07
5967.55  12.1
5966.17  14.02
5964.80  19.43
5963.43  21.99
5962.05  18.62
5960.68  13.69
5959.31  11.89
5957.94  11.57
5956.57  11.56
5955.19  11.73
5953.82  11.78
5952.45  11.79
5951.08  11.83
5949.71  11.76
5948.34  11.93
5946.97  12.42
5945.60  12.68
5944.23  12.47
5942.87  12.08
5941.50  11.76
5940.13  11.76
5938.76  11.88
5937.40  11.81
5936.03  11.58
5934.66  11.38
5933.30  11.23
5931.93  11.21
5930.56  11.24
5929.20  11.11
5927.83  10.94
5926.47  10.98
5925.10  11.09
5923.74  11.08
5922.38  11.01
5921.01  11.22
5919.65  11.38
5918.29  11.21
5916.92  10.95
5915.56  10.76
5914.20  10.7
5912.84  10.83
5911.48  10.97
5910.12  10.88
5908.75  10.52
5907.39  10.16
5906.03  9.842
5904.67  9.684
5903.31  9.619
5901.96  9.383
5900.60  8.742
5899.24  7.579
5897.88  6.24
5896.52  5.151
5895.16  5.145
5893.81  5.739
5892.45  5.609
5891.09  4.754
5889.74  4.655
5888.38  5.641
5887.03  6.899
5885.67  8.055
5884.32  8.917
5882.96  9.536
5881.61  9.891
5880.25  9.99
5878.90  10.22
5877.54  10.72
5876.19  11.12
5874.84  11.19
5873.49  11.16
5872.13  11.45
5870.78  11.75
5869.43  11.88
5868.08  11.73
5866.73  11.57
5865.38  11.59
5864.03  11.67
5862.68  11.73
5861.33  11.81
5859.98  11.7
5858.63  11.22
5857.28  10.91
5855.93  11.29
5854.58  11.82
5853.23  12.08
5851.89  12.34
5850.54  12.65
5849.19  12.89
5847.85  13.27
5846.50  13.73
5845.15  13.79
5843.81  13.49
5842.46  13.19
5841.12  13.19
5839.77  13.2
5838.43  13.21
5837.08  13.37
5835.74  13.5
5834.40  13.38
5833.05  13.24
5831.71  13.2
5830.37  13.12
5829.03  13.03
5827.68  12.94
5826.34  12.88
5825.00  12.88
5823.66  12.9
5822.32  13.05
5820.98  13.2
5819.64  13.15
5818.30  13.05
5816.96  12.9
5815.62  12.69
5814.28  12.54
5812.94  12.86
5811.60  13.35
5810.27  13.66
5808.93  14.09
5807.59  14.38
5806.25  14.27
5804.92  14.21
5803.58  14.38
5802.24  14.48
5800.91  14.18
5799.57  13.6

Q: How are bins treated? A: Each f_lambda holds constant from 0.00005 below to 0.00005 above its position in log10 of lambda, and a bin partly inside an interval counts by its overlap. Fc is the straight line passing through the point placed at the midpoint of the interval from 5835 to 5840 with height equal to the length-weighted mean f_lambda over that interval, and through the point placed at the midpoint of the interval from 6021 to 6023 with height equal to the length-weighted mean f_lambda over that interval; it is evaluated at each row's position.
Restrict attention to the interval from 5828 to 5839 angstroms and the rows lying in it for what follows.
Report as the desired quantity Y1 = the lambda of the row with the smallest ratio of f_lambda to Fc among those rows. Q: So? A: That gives 5829.03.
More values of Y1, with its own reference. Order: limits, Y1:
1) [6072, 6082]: 6081.29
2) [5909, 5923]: 5914.20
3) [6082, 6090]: 6082.69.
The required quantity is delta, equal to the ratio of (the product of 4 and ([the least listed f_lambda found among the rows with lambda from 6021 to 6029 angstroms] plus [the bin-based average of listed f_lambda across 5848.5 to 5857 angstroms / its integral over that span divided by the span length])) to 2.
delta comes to 51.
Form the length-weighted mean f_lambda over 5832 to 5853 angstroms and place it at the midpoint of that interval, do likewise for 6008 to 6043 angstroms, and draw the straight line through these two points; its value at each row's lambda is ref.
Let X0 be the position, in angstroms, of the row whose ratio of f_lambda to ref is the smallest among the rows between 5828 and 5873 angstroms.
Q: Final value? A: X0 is 5857.28 angstroms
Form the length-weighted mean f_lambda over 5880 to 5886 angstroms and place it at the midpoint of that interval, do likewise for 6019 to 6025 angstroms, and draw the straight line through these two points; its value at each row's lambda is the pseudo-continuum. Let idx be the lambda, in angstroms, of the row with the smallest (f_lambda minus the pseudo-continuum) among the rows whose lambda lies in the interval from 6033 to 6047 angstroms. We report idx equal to 6036.65 angstroms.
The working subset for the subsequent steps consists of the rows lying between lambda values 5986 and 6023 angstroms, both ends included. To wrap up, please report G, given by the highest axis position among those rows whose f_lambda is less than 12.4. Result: 6002.00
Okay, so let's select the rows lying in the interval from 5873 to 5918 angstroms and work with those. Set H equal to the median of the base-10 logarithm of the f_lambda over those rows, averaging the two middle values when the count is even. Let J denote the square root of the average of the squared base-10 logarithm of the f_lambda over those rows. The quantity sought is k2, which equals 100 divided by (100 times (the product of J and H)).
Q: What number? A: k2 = 1.08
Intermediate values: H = 0.99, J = 0.94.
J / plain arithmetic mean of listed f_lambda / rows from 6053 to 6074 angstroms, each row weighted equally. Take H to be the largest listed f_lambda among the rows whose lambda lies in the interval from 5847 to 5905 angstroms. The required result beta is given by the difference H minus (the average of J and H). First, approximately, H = 13.27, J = 14.3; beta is -0.5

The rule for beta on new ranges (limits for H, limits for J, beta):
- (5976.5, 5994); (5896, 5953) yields 1.3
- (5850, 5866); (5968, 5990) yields 0.2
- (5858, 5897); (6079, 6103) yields -1.2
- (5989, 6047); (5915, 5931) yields 1.7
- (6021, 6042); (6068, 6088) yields -0.2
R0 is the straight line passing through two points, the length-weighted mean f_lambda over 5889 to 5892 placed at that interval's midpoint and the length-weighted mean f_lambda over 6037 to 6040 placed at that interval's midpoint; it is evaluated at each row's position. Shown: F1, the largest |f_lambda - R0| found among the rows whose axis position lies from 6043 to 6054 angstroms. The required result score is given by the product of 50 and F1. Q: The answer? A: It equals 27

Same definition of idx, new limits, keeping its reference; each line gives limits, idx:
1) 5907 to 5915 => 5907.39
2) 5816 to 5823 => 5822.32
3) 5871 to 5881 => 5880.25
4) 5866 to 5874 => 5873.49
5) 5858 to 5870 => 5858.63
